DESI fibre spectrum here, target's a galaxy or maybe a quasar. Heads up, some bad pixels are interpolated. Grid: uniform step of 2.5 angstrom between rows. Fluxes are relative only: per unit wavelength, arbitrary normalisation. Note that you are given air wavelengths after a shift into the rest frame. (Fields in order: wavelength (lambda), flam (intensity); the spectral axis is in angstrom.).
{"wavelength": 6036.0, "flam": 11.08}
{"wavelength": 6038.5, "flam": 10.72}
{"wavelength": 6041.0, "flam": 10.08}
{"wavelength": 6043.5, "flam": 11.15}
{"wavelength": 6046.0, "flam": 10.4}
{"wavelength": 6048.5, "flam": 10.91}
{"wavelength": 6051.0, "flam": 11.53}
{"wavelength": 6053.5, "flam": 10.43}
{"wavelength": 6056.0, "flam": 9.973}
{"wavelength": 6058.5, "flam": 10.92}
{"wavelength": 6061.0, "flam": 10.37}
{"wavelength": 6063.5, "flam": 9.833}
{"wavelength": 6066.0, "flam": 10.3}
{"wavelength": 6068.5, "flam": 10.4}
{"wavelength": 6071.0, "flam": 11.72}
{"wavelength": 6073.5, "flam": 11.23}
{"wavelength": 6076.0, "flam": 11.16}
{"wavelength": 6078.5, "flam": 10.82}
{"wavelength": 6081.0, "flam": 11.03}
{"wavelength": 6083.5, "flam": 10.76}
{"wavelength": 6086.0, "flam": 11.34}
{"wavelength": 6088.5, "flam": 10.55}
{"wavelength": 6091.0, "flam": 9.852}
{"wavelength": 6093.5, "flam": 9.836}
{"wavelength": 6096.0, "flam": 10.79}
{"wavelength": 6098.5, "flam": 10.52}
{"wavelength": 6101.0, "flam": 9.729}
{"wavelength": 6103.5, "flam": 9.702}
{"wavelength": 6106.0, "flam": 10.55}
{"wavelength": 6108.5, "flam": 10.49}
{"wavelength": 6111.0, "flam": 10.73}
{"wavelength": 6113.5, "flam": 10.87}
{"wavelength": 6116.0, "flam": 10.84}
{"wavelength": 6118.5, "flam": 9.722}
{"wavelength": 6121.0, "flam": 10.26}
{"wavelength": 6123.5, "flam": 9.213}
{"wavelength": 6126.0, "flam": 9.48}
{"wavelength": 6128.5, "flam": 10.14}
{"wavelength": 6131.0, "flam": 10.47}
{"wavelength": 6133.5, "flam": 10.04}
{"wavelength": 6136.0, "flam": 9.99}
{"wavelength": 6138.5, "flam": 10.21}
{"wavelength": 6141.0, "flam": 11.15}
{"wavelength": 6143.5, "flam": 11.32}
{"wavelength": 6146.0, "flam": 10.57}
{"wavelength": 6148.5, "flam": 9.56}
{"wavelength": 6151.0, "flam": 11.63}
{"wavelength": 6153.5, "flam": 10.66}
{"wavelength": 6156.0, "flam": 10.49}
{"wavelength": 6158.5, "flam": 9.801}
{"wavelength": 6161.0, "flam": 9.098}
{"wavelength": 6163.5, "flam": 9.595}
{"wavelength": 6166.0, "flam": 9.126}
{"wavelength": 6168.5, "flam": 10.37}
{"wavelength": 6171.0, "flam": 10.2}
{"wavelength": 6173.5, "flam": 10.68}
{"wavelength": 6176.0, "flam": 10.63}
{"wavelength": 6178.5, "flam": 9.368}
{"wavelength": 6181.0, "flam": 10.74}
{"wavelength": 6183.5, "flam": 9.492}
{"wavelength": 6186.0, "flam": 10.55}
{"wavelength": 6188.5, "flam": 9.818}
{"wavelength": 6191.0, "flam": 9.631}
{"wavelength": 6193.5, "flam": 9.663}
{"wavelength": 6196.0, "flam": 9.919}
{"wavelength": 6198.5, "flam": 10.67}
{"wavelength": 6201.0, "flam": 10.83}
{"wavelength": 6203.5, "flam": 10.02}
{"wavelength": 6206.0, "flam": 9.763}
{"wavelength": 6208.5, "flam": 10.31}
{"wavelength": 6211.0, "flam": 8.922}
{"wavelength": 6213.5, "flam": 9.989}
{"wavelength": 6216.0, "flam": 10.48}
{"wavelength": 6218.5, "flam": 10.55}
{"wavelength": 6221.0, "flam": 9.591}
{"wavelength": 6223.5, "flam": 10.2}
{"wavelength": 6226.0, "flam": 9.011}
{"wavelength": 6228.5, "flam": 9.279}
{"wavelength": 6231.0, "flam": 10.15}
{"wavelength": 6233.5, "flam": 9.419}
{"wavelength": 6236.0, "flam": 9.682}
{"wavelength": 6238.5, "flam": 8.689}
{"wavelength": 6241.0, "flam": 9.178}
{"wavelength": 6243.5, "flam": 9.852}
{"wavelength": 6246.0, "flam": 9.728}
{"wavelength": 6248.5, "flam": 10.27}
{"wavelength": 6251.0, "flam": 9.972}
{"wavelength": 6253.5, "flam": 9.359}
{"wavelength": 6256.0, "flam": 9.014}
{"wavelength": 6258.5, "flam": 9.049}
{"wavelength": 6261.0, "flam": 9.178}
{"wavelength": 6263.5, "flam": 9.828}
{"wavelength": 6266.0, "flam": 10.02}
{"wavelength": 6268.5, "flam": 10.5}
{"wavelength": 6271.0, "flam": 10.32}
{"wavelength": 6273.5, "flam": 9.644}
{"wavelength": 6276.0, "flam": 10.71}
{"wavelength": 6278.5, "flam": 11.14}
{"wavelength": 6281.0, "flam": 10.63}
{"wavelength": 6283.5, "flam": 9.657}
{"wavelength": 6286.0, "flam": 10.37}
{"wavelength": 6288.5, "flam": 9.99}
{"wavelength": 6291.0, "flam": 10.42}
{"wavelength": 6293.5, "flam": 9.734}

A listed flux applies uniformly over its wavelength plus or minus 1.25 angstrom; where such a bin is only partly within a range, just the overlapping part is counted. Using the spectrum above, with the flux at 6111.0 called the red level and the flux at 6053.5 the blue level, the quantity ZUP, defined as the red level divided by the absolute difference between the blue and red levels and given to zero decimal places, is 36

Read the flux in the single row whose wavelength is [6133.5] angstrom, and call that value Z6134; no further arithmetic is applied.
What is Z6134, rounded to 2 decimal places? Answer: 10.04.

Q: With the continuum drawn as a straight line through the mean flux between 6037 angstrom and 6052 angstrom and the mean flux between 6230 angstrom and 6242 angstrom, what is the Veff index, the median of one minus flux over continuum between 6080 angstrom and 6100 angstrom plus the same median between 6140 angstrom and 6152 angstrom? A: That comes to -0.12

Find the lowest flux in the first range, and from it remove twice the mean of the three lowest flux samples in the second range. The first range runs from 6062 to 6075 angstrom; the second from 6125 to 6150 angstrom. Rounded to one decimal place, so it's -9.5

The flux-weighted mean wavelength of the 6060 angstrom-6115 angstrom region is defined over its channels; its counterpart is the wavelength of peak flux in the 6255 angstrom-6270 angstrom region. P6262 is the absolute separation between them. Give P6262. 181.4 angstrom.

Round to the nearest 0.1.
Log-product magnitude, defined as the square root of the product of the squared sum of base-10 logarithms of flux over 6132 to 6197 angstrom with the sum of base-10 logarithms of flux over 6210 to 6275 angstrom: 132.4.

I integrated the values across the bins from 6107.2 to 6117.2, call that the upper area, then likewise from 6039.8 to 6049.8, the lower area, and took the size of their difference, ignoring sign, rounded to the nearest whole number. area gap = 1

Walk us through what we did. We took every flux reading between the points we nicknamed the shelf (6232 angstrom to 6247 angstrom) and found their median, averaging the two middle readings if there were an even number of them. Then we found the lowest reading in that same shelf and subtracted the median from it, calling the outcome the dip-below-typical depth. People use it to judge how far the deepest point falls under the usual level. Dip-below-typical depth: -0.86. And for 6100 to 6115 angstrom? -0.82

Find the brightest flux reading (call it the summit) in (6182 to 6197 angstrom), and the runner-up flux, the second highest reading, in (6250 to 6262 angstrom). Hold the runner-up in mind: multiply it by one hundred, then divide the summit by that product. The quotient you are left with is 0.0113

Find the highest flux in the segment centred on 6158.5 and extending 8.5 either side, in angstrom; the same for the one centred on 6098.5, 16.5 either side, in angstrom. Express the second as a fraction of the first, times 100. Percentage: 98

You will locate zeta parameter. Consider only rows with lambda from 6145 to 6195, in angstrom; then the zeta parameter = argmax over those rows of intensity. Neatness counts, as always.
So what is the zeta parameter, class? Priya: 6151.0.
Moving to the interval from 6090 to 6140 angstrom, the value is 6113.5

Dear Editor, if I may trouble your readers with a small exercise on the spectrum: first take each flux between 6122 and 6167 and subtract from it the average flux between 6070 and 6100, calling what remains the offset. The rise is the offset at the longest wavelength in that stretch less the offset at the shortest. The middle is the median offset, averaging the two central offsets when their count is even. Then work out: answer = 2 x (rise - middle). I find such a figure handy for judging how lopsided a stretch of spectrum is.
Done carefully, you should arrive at 1.2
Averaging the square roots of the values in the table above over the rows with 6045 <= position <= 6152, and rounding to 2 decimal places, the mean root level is 3.24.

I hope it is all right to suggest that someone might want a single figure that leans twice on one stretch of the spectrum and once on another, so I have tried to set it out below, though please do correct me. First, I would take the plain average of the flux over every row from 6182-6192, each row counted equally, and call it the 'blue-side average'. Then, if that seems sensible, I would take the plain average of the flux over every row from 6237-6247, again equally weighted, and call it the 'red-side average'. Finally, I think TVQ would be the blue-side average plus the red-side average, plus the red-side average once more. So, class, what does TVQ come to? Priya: 28.6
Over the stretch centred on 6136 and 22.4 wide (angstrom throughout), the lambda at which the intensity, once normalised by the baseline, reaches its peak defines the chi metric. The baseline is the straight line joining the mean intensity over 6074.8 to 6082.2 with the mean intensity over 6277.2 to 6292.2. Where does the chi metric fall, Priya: 6143.5 angstrom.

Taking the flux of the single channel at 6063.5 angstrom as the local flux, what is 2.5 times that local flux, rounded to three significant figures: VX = 24.6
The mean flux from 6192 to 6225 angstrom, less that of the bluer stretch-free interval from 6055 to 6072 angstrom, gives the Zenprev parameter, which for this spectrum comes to -0.43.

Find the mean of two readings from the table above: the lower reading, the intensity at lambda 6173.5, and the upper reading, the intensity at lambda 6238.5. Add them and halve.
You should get 9.7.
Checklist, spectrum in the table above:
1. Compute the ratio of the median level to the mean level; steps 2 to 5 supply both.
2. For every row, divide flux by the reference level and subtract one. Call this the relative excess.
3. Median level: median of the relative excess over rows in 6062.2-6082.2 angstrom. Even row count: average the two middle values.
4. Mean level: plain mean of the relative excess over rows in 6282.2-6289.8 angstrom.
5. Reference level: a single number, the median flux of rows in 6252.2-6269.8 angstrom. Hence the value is 2.4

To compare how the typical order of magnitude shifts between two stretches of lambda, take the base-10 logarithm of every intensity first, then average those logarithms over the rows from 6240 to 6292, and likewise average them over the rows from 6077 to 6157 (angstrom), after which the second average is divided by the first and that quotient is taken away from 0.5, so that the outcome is -0.52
